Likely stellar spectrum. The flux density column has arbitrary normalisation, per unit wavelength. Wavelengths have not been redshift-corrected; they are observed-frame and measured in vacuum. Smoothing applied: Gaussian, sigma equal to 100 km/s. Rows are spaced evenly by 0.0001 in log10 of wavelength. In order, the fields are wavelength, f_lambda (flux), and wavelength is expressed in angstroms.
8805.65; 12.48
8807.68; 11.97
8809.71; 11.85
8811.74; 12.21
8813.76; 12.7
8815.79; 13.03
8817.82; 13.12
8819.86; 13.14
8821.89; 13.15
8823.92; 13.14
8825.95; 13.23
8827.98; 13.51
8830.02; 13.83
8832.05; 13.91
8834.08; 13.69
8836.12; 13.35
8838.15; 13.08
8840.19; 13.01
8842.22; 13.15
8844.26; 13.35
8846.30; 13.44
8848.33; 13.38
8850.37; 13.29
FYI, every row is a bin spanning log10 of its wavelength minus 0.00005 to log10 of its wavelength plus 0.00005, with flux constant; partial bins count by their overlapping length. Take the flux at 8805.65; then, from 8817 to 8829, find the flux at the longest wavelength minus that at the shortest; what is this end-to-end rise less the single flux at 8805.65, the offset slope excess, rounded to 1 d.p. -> -12.1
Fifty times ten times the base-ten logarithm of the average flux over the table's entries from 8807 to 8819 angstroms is 548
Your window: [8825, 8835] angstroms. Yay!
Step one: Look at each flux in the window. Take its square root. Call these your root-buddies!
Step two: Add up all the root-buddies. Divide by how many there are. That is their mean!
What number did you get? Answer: 3.69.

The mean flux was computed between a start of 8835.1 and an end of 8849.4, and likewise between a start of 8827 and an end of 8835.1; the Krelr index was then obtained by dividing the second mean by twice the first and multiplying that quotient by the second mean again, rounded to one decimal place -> 7.1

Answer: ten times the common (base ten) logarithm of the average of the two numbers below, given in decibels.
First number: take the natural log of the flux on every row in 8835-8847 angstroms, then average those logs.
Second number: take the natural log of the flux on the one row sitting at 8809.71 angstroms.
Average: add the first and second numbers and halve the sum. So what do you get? 4.03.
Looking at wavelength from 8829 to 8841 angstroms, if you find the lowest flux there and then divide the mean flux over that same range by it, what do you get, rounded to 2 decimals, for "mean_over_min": 1.04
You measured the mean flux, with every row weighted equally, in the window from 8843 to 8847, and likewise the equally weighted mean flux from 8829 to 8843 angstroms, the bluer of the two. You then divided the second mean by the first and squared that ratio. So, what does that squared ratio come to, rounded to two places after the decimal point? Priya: 1.01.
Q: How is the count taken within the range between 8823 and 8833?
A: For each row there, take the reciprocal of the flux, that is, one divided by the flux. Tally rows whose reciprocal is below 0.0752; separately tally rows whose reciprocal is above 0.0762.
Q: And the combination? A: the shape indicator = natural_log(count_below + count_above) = 1.10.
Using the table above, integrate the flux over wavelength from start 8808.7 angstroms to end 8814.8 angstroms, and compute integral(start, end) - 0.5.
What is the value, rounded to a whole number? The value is 74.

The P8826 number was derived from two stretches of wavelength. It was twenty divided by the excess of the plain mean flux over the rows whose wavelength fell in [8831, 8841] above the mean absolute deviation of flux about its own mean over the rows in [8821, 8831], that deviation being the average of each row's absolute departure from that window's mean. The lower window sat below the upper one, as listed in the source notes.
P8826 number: 1.52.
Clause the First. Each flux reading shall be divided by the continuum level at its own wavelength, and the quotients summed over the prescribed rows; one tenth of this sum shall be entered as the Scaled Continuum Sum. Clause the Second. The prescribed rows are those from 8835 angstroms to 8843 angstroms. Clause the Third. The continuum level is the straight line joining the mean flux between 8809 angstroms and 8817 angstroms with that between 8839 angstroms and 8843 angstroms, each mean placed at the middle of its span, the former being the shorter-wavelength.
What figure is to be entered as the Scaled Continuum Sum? 0.403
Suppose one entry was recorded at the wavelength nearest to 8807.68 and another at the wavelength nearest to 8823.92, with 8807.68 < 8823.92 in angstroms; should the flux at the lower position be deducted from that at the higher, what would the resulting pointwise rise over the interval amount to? 1.17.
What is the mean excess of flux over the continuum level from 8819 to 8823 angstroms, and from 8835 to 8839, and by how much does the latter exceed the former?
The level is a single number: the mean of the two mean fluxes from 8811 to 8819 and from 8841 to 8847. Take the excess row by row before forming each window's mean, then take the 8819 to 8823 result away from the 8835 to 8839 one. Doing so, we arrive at 0.1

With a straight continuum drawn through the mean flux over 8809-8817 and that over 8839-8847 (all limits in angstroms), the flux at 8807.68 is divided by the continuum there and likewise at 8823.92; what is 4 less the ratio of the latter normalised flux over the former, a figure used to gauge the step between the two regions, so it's 2.94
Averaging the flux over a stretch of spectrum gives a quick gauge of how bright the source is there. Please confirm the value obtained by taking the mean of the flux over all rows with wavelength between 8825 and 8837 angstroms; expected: 13.6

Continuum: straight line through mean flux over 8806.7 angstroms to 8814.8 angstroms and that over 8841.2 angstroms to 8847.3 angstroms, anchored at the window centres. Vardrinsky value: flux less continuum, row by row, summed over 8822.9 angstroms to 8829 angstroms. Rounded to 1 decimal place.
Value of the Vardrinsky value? 1.8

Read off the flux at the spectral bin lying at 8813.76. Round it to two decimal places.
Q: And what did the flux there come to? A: 12.70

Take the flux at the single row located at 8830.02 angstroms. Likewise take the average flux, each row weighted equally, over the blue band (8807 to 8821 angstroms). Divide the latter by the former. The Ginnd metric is 0.91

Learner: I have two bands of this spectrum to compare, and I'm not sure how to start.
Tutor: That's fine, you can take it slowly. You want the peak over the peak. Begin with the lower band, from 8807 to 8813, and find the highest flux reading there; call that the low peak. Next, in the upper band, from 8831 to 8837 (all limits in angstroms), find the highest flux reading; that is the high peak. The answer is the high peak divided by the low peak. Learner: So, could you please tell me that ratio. 1.14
